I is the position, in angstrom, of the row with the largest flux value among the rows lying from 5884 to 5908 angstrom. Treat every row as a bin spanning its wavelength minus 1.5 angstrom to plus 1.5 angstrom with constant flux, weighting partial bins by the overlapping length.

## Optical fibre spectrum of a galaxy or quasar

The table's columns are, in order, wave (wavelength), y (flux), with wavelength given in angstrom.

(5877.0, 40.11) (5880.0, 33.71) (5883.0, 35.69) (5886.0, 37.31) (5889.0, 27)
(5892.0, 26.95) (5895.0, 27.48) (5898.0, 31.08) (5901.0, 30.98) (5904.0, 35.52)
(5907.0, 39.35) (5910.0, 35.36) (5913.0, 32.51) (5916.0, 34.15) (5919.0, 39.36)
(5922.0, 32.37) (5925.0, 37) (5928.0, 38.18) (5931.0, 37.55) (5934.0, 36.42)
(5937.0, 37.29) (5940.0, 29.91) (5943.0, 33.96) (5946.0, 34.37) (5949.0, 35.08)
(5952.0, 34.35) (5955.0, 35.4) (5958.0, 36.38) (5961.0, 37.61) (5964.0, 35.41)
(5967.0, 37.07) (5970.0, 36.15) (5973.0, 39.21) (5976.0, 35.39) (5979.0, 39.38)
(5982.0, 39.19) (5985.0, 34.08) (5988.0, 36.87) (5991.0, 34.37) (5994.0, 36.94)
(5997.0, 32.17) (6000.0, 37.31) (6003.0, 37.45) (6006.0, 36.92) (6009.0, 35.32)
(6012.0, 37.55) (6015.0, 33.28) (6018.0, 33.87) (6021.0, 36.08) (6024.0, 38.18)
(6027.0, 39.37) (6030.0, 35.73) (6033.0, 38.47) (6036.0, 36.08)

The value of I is 5907.0 angstrom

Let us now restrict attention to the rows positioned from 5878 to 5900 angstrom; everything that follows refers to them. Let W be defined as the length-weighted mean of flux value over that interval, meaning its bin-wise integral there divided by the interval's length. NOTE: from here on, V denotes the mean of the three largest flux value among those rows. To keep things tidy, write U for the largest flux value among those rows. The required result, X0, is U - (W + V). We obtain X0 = -29.8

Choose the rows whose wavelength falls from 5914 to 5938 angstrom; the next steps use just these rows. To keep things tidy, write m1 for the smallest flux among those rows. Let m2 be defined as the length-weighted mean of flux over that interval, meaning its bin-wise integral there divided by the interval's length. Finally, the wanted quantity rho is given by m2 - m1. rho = 4.1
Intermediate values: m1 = 32.37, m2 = 36.4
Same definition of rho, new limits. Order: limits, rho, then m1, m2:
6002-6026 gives 2.8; 33.28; 36.1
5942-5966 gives 1.4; 33.96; 35.4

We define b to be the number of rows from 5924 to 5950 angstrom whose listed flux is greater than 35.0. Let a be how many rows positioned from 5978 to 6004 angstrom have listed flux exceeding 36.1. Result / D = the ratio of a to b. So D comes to 1.00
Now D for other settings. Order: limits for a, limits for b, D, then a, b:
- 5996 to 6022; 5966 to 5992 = 0.57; 4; 7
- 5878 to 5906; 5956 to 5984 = 0.11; 1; 9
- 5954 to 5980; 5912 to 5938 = 1.00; 6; 6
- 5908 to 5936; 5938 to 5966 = 1.00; 5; 5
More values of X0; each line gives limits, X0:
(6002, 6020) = -35.5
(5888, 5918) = -29.6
